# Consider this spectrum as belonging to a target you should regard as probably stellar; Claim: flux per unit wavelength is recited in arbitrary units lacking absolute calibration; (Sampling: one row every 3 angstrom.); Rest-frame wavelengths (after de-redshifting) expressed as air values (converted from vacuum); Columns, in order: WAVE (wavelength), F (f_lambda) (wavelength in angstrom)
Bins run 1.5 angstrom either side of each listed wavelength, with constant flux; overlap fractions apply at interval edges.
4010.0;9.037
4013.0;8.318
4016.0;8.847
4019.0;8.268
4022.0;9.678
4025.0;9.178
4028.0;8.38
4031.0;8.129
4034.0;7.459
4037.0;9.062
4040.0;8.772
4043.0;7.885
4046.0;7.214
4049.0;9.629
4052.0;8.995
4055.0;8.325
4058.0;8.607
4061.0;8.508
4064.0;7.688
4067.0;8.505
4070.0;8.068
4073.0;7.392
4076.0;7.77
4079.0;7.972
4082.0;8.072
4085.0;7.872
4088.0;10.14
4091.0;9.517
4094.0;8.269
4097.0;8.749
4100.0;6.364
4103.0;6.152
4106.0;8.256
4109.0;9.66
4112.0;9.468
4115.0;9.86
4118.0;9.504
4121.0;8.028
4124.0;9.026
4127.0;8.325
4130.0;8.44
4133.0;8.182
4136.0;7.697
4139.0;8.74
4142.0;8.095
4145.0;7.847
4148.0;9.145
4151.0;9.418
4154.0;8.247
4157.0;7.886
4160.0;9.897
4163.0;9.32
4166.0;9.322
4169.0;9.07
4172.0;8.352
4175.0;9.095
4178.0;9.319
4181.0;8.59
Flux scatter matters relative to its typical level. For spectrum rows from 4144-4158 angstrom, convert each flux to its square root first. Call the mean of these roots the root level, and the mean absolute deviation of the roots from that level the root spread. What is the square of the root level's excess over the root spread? 7.9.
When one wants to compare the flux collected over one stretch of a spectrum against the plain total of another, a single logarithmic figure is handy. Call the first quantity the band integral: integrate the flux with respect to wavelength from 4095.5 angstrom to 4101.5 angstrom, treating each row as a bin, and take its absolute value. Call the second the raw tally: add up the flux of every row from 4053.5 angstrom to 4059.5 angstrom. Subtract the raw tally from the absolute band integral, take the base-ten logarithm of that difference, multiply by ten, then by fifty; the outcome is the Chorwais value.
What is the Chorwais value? 727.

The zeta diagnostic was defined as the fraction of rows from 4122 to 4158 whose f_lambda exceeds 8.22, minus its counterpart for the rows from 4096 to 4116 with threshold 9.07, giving 0.15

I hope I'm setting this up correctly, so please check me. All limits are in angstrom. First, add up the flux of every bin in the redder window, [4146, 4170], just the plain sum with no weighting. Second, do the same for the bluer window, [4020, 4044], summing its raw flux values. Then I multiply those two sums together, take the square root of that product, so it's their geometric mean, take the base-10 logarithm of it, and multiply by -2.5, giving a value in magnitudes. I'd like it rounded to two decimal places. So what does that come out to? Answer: -4.62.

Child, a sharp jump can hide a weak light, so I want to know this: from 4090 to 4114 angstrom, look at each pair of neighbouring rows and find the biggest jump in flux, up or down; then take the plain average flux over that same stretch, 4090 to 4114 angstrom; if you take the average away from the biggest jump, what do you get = -5.9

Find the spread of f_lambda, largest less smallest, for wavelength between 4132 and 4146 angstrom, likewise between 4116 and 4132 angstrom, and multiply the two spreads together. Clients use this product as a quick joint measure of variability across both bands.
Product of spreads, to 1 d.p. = 1.5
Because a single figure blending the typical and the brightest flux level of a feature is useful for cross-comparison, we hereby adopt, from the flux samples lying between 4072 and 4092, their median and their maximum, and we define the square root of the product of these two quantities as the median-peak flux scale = 8.99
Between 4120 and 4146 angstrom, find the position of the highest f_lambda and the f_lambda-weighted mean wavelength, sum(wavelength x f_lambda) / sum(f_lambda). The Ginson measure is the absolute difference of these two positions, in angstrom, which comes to 8.9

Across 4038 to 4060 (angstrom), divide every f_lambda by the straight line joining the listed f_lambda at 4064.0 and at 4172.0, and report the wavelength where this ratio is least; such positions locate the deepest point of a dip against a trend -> 4046.0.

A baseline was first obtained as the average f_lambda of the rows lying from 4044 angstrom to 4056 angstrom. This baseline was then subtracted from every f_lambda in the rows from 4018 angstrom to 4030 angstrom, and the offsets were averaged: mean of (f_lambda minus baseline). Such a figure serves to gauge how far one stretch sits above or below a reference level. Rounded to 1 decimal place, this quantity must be 0.3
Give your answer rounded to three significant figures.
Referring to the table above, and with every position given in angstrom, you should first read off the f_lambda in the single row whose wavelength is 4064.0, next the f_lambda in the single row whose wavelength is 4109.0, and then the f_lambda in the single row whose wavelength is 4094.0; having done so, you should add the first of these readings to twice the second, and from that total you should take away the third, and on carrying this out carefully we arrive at 18.7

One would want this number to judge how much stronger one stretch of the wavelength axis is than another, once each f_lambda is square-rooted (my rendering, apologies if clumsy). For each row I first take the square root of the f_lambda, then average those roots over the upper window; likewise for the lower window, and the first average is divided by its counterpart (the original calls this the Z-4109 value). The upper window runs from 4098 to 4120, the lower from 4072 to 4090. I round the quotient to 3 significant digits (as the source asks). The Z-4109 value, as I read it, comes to 1.01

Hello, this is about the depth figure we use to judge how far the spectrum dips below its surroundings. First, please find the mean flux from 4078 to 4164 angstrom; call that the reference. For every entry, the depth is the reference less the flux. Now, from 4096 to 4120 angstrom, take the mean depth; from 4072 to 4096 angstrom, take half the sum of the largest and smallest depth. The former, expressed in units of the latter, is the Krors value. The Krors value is -0.3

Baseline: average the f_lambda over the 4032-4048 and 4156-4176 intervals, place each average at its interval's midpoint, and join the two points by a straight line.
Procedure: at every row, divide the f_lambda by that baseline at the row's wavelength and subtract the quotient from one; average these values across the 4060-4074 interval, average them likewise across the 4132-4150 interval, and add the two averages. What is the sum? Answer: 0.09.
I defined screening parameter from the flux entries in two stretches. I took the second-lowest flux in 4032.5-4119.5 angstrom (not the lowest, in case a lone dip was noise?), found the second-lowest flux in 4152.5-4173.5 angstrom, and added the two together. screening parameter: 14.6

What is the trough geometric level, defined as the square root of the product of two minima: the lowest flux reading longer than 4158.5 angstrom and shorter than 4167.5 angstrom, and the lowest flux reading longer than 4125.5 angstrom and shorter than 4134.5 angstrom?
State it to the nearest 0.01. 8.73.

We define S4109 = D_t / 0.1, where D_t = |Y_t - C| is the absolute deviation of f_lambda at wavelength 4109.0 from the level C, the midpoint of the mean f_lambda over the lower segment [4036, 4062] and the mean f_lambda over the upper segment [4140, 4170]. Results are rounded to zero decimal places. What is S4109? 10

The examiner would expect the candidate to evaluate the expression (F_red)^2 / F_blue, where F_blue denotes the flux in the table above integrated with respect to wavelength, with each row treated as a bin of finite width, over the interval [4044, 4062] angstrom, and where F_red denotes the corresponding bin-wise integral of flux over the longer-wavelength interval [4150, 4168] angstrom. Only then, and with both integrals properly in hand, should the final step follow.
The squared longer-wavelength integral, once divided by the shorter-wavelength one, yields 171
